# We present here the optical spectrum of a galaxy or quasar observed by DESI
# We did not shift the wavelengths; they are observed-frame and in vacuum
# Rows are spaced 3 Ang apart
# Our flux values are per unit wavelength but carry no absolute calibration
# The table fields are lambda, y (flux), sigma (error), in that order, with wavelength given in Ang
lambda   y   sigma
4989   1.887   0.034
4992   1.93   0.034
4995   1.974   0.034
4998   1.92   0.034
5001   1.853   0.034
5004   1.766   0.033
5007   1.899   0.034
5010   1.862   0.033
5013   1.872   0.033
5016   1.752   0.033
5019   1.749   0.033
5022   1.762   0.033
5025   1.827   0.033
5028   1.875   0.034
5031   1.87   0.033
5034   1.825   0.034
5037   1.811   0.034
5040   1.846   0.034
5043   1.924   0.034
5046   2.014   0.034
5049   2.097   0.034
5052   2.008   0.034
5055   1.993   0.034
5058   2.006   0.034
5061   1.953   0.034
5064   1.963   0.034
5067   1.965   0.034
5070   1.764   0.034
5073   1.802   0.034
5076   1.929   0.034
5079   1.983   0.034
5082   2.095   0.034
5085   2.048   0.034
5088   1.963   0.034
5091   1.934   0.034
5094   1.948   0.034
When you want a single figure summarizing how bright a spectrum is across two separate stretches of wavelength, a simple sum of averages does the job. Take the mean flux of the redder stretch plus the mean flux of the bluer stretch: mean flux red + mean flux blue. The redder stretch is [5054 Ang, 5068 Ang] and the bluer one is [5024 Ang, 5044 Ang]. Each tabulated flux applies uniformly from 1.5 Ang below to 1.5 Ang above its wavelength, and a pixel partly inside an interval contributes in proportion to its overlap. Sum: 3.83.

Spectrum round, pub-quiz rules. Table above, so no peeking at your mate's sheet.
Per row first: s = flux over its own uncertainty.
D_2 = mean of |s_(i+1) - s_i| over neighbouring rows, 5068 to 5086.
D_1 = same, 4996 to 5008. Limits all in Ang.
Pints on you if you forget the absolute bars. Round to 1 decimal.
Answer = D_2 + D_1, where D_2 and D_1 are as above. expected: 4.0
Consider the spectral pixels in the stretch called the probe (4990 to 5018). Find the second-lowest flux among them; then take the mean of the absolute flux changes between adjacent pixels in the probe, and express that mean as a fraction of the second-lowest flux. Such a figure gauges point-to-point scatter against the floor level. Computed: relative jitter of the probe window 0.039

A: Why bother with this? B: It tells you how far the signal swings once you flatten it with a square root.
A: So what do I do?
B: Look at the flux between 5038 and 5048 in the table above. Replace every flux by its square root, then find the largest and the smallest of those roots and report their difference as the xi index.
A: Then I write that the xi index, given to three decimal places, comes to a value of 0.060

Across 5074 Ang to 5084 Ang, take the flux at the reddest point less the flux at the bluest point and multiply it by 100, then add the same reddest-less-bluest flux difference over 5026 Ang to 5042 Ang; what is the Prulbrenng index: 17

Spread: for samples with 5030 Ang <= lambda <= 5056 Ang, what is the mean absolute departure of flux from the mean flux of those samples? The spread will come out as 0.085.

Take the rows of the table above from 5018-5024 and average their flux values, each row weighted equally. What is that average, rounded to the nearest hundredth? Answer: 1.76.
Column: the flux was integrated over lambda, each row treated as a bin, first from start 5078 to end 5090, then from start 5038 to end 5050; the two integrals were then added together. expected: 48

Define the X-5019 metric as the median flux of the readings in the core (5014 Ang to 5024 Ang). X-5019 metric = 1.75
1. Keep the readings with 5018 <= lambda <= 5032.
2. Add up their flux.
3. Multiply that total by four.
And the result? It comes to 36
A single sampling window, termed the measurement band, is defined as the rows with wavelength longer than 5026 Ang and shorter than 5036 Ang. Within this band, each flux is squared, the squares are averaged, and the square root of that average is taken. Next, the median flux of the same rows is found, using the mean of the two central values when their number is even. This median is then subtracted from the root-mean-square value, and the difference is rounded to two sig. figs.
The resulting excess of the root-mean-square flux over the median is -0.013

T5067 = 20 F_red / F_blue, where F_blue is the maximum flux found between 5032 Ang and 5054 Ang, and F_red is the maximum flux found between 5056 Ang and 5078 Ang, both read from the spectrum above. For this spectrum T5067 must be 19.1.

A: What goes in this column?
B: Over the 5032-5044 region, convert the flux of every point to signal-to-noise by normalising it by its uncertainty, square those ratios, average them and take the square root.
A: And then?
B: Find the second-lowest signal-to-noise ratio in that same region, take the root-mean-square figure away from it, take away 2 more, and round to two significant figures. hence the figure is -2.8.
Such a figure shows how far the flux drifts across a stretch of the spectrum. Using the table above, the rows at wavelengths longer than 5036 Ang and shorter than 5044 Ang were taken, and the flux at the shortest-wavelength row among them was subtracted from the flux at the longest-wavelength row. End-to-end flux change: 0.11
